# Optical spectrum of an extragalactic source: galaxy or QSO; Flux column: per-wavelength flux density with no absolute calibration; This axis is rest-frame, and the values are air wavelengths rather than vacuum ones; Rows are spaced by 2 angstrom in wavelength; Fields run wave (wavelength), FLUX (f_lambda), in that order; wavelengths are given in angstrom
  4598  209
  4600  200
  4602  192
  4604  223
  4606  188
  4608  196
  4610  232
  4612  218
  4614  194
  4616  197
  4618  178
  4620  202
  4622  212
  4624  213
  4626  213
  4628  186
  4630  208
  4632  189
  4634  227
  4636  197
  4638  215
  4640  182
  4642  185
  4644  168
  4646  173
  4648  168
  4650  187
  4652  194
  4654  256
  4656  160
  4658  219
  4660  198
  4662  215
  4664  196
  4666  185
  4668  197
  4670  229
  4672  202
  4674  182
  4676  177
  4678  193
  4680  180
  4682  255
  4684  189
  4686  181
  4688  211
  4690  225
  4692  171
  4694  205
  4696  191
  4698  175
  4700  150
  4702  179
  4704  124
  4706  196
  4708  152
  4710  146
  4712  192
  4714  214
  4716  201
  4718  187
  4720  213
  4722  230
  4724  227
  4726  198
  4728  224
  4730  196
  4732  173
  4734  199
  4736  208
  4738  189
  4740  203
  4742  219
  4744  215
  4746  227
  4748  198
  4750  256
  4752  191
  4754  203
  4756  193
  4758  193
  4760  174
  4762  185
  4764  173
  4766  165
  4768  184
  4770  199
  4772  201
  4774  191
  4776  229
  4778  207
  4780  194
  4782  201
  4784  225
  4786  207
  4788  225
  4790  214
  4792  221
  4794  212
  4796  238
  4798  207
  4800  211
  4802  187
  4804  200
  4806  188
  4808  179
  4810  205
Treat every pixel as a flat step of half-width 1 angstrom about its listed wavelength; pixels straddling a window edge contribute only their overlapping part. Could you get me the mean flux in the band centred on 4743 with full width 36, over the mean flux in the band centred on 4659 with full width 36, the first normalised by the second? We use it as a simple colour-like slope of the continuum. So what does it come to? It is 1.05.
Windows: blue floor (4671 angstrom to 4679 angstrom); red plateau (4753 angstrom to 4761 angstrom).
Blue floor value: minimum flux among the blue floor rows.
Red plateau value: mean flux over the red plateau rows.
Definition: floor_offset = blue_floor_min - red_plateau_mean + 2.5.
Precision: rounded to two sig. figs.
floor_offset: -11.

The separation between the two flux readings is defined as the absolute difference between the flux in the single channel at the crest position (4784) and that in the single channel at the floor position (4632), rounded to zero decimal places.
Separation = 36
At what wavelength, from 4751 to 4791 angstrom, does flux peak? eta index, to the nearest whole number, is 4776 angstrom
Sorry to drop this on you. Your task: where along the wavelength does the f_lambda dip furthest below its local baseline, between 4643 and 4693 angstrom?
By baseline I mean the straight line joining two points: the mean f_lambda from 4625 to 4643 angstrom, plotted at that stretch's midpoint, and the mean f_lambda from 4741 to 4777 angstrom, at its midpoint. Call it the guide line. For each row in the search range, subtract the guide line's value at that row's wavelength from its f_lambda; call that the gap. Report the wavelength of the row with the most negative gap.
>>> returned 4656 angstrom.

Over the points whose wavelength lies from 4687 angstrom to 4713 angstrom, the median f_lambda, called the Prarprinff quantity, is 179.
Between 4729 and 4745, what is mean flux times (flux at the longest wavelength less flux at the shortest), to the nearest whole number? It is 3805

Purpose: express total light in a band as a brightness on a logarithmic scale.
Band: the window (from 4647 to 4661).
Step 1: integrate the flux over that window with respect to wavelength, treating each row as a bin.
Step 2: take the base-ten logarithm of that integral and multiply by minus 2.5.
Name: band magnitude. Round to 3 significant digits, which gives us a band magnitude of -8.60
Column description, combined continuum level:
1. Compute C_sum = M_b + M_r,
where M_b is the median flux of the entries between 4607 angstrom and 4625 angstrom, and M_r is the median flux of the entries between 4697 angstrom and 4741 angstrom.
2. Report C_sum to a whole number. 398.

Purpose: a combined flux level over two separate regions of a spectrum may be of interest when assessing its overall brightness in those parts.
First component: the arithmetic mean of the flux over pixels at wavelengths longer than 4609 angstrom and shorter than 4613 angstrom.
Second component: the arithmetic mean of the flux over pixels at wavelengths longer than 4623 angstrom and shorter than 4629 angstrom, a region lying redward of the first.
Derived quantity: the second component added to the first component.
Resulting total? 429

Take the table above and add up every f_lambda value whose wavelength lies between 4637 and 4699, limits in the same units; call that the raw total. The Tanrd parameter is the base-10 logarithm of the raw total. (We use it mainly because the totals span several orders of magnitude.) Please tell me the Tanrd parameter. 3.78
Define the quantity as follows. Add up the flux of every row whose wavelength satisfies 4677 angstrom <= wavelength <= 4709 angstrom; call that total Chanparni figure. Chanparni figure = 2977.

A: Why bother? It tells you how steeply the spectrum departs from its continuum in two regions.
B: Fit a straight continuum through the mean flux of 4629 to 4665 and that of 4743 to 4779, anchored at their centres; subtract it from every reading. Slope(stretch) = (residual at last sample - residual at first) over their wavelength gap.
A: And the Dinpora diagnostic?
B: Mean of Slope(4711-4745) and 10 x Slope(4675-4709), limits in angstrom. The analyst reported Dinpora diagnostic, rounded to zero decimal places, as -4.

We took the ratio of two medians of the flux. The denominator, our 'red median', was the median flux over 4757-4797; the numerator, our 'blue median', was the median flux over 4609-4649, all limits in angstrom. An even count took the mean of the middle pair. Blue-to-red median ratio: 0.98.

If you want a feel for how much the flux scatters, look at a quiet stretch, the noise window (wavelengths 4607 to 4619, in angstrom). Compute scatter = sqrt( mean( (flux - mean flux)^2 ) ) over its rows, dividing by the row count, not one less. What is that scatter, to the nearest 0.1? 17.6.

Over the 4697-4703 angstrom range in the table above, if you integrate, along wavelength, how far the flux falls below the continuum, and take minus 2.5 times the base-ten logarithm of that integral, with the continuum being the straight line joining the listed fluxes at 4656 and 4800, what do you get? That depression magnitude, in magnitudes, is -4.1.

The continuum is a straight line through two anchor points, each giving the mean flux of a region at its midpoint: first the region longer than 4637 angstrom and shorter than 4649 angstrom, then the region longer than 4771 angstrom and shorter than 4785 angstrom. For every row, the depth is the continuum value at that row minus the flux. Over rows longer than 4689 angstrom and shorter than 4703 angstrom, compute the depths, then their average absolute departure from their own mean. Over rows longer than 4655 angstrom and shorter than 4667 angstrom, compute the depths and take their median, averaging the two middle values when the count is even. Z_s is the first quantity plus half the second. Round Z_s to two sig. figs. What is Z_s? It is 13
